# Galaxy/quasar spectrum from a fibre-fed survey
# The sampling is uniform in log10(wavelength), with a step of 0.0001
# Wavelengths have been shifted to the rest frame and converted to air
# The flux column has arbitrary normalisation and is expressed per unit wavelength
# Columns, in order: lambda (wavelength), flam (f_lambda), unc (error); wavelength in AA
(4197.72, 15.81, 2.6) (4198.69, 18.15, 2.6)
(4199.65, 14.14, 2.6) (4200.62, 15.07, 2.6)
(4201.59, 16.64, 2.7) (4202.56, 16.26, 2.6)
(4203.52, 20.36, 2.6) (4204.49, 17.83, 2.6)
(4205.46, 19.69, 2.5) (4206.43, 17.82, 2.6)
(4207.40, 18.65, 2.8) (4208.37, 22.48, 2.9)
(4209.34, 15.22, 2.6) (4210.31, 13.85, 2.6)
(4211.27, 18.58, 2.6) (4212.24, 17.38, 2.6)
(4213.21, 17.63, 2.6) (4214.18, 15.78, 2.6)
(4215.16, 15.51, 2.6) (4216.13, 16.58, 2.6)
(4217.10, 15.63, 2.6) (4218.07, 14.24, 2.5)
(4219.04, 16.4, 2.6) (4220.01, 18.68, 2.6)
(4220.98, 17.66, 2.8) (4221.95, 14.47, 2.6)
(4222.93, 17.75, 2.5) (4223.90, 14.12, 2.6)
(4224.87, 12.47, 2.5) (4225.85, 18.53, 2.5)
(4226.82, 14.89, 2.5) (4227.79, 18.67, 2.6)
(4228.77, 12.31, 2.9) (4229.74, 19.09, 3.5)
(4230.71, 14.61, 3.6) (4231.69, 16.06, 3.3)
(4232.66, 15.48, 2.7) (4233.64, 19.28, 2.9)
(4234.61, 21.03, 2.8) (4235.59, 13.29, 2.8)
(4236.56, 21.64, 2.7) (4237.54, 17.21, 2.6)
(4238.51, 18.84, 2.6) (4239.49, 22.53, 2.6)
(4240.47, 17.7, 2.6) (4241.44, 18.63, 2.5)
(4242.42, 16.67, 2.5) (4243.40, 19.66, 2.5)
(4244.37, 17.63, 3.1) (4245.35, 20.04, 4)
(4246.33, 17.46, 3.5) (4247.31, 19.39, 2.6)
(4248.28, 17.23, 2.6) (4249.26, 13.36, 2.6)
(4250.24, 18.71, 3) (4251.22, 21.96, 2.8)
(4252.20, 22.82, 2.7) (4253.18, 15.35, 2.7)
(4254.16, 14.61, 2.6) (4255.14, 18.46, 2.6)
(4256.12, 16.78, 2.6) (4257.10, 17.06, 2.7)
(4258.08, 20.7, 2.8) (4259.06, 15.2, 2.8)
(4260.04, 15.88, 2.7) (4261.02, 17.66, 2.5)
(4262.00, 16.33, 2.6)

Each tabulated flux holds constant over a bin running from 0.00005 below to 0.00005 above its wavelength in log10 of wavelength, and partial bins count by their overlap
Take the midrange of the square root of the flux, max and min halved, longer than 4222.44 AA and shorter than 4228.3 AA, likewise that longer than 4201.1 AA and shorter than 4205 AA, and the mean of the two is 4.10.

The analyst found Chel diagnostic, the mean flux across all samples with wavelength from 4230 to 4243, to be 17.9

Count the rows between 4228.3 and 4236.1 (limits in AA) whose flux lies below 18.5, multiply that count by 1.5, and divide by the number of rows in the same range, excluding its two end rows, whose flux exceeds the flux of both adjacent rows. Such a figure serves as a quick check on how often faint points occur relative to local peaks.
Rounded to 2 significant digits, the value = 2.5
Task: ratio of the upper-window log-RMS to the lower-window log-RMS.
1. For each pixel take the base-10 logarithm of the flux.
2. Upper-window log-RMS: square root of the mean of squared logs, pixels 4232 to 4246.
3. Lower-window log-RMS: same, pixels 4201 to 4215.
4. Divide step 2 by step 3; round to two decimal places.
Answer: 1.02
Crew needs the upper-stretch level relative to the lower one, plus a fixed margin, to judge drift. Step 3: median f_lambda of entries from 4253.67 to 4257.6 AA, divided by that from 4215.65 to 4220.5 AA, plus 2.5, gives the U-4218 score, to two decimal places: 3.53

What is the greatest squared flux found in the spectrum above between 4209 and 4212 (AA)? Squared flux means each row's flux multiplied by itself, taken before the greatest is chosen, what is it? 345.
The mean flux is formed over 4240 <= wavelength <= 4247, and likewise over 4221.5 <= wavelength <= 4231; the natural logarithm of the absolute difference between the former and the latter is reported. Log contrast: 0.9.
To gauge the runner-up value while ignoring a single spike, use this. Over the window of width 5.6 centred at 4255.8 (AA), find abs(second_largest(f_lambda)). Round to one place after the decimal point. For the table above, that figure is 18.5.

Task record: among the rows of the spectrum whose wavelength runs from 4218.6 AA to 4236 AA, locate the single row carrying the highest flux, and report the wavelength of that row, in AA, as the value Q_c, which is 4234.61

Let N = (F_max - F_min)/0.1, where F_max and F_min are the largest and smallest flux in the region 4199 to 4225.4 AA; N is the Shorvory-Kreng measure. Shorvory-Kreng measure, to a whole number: 100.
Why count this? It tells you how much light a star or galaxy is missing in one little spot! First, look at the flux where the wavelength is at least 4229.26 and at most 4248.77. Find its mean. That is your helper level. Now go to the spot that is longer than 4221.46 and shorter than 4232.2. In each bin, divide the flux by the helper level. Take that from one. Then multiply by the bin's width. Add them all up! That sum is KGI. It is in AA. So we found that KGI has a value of 1.4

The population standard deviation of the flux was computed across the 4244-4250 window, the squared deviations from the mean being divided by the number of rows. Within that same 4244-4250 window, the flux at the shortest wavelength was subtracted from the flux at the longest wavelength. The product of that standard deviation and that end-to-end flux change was -9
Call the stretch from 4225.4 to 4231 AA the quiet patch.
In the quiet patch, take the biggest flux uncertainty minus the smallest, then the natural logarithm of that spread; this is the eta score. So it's 0.1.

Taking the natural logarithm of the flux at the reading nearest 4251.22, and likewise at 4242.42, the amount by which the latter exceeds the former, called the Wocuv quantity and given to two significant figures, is -0.28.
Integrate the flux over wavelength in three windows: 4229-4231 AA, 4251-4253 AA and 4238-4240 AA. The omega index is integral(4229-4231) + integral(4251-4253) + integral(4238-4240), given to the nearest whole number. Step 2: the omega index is 117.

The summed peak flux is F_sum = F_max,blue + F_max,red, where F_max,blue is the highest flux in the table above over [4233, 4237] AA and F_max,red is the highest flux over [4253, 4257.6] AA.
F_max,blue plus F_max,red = 40.1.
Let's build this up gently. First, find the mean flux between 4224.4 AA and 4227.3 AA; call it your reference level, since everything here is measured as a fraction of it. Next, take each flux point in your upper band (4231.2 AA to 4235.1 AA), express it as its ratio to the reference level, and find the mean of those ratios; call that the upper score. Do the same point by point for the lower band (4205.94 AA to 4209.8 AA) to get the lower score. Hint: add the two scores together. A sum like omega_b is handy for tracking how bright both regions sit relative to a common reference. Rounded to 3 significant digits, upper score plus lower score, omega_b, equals 2.39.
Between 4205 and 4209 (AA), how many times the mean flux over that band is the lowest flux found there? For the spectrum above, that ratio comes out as 0.91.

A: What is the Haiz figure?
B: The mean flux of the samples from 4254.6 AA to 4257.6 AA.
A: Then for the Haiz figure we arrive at 17.4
